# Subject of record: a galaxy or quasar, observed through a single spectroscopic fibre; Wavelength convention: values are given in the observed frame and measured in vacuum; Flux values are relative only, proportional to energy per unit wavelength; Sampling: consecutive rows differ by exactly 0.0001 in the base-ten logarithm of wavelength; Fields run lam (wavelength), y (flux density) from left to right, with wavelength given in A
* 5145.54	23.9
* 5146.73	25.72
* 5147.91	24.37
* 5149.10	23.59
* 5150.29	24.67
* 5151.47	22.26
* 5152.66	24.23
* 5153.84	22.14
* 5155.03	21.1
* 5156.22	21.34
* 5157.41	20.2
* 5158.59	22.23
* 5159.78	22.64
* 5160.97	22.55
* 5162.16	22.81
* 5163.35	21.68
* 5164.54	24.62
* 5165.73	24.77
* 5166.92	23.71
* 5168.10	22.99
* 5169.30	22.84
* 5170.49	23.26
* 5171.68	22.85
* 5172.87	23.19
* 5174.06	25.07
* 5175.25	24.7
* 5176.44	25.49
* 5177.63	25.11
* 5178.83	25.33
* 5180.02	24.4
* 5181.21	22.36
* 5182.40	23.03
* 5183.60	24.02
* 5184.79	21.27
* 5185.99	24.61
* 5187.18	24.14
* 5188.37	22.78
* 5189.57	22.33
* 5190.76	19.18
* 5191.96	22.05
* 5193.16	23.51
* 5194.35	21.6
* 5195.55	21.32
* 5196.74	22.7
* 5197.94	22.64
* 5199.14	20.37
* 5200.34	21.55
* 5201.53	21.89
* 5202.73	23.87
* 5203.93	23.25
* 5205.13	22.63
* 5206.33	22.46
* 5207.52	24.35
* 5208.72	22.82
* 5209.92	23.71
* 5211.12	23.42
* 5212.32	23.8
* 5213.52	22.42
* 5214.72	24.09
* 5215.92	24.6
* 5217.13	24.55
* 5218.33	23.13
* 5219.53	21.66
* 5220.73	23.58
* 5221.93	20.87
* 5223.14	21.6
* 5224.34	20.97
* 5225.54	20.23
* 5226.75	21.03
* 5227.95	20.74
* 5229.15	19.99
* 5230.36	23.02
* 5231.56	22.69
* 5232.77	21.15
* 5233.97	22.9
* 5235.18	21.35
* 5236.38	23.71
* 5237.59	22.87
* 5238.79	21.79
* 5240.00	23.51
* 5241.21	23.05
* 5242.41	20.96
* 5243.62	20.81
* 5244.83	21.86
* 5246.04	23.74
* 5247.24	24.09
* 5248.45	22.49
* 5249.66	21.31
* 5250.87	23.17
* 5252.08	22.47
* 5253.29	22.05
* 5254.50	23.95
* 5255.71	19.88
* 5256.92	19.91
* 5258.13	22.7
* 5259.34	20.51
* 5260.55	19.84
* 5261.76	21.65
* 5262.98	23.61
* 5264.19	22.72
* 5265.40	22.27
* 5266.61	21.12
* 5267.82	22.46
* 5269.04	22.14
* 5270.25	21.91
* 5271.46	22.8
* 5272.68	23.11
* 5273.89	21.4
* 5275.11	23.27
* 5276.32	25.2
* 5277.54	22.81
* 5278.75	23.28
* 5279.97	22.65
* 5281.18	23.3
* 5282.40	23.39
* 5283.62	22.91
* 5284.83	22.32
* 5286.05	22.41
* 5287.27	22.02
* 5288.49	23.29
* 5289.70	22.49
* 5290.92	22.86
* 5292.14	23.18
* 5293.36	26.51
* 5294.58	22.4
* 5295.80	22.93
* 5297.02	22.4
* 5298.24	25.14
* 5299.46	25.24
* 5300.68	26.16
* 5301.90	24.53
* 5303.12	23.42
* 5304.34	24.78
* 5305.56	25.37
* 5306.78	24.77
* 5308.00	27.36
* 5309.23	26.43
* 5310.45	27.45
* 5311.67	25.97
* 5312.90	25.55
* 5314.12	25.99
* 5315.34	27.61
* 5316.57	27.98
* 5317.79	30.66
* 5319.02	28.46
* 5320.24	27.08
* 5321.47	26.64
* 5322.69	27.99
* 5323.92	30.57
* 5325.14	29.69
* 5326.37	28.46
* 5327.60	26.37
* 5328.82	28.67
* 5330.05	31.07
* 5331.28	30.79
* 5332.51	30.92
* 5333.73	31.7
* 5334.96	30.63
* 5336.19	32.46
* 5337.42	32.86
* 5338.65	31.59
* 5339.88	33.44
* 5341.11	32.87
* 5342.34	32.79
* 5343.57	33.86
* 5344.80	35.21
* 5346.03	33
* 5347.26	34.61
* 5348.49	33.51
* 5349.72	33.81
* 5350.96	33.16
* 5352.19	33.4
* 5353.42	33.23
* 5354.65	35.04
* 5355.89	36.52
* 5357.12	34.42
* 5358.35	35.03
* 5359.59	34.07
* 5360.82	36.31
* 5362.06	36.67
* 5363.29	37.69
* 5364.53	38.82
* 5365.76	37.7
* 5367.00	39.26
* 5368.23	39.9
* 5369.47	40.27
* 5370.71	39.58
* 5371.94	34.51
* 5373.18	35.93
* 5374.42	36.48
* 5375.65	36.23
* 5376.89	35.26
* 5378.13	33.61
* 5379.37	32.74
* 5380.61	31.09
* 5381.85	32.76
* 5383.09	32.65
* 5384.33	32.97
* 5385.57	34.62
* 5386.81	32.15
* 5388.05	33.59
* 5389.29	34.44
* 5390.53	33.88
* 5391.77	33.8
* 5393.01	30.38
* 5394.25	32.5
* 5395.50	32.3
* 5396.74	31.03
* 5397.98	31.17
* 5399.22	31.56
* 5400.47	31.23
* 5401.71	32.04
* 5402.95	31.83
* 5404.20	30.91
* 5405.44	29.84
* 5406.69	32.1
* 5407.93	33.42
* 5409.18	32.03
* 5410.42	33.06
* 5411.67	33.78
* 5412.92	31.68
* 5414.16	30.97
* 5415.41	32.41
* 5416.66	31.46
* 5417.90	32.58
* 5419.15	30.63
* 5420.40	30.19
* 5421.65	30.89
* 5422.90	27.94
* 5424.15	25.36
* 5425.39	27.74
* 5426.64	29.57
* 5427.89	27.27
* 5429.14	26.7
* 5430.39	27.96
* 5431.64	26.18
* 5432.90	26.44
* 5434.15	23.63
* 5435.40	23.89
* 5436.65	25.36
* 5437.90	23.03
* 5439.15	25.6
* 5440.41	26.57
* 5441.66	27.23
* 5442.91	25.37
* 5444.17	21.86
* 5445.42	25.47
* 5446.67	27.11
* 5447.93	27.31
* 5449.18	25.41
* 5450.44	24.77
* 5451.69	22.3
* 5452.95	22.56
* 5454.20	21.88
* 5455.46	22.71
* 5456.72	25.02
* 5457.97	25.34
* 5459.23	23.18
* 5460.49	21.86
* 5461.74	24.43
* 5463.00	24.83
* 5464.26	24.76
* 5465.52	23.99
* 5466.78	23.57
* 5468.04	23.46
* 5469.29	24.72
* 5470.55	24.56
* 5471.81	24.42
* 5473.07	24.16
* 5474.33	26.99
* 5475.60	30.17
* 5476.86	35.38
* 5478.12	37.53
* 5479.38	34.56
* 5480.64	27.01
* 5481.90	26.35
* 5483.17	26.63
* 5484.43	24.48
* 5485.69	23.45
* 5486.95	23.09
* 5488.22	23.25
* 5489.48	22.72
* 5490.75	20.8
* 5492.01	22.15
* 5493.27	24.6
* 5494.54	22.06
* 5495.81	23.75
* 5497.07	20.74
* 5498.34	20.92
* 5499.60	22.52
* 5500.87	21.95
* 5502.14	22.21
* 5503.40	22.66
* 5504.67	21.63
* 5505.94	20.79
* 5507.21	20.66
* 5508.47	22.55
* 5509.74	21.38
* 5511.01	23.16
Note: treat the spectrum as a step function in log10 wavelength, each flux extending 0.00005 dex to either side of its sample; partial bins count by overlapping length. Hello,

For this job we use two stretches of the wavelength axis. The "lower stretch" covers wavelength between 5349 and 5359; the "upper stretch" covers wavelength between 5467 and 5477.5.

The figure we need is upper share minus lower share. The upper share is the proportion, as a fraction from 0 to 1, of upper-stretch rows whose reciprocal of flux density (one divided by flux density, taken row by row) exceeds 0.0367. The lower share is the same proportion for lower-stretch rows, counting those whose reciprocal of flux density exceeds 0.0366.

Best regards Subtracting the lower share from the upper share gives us 0.75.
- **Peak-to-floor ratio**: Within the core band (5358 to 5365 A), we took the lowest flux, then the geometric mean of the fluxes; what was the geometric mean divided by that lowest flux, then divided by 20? 0.0534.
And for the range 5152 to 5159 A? 0.0541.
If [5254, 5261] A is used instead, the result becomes 0.0531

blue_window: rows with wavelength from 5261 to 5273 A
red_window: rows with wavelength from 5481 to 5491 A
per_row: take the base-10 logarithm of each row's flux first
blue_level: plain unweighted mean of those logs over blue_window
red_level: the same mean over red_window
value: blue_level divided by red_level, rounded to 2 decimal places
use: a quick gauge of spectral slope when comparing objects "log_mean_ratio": 0.98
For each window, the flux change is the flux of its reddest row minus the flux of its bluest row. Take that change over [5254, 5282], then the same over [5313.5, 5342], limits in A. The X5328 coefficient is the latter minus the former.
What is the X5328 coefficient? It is 8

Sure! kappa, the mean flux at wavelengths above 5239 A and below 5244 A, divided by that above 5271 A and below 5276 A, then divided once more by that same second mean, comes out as 0.04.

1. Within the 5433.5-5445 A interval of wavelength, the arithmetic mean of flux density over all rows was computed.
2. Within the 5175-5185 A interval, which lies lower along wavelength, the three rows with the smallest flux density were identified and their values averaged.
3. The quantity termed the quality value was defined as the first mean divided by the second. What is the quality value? 1.11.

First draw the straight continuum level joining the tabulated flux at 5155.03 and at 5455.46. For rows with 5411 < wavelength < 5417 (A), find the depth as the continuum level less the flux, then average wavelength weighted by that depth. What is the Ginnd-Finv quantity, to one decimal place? 5414.1 A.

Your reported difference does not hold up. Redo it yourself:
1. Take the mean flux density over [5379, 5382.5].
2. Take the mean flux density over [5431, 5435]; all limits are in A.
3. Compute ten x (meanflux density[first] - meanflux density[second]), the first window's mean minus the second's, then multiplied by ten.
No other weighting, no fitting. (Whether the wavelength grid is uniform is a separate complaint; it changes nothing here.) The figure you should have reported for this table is 68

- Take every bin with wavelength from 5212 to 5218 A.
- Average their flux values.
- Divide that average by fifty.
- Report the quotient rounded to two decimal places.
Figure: 0.48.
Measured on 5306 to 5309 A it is 0.52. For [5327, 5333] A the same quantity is 0.59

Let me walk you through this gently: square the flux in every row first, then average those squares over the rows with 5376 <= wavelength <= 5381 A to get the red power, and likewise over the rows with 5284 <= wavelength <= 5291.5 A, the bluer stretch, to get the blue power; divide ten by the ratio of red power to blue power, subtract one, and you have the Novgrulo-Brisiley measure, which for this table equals 3.6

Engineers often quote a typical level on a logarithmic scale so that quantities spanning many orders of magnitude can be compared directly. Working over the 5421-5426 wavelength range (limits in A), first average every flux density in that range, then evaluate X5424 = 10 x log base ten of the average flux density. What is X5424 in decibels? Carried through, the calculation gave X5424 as 14.5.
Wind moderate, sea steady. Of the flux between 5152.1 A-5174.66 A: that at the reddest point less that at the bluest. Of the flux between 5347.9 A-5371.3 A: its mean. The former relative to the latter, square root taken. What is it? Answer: 0.15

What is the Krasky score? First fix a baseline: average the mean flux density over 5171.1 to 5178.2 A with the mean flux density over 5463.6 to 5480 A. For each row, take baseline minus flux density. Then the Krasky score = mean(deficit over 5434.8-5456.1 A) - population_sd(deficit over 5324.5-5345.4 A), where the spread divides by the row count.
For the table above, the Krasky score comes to -0.8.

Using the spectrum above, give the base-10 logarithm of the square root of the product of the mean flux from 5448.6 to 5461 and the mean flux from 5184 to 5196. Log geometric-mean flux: 1.36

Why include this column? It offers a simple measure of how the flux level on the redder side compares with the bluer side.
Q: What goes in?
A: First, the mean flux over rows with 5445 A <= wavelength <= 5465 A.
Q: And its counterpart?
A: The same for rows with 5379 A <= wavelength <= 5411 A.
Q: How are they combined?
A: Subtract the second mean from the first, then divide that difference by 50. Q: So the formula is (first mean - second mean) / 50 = -0.16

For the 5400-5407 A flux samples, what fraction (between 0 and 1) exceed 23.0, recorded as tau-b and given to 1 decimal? 1.0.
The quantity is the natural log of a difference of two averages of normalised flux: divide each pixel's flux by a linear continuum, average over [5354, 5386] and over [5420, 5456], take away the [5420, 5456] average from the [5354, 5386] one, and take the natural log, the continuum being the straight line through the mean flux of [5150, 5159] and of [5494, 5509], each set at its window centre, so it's -0.80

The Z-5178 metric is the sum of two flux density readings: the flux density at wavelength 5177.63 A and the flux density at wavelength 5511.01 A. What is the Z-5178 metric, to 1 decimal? 48.3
